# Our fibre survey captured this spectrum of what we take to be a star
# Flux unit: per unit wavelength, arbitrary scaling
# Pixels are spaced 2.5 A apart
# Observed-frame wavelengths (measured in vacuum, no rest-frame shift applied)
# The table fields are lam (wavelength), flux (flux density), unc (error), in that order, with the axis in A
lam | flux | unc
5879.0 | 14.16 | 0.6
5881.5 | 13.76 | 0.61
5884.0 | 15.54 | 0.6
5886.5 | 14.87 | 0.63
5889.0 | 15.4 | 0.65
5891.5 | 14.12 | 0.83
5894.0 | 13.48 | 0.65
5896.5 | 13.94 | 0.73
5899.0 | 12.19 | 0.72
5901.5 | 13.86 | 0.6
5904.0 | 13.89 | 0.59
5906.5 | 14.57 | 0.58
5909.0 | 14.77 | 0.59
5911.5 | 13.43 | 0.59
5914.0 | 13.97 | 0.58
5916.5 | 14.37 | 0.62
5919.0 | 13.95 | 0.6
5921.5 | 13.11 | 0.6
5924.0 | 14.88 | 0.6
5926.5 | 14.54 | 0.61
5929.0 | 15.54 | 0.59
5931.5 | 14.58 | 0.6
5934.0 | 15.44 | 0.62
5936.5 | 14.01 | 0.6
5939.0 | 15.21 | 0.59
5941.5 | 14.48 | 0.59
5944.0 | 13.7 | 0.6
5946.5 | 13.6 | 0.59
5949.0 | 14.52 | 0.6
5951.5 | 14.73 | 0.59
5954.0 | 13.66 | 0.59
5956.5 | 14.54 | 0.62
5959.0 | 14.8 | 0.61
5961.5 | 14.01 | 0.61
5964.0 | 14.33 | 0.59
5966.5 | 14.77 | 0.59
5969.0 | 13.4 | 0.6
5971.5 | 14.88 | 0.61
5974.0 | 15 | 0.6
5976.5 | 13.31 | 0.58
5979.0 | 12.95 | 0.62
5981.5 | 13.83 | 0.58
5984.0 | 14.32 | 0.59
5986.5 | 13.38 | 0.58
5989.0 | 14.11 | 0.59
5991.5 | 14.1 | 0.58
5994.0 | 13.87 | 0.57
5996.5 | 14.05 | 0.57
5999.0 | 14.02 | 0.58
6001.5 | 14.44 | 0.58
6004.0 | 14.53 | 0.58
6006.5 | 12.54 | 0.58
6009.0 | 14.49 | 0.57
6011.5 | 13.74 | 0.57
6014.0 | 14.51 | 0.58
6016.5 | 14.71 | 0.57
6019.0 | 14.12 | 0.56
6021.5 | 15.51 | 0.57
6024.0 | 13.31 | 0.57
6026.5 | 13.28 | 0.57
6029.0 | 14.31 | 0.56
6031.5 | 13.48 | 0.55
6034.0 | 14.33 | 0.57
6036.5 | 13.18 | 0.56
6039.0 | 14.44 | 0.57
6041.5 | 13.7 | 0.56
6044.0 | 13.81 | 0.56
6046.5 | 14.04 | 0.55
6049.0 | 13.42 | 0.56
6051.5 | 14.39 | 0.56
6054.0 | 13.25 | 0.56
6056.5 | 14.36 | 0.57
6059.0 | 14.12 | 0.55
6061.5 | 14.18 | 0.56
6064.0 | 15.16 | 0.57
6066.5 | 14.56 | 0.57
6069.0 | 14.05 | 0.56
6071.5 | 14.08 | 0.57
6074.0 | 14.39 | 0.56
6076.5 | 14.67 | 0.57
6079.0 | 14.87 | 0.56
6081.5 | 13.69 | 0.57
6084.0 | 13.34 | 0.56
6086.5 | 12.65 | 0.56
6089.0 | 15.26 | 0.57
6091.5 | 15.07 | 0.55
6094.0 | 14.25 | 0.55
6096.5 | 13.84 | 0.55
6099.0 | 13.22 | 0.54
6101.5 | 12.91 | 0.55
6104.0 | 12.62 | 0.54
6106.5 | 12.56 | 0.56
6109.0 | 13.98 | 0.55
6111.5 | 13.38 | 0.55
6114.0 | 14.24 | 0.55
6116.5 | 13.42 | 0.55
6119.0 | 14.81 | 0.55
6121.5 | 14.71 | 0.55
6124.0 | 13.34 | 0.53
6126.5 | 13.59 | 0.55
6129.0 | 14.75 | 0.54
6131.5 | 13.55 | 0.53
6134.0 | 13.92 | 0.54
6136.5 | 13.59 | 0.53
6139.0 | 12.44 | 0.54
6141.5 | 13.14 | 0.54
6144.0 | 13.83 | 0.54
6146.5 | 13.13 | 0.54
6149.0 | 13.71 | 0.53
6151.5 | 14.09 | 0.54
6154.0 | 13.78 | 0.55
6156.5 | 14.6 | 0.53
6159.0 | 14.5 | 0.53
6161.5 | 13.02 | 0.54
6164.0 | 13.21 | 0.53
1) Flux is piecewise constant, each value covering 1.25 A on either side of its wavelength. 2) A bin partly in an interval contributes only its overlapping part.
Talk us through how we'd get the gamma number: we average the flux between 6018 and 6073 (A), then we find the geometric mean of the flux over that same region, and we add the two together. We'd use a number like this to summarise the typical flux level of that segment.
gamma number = 28.1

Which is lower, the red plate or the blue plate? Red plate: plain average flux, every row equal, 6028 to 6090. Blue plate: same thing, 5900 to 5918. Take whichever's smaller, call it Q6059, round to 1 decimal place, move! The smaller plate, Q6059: 14.1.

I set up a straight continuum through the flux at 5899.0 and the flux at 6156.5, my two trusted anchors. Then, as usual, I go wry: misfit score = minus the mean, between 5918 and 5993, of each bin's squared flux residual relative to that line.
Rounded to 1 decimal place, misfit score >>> -2.9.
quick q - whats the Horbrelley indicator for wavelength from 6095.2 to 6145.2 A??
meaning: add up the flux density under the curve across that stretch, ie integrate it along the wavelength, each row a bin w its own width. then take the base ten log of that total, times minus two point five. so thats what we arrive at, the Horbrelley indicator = -7.1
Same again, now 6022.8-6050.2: -6.4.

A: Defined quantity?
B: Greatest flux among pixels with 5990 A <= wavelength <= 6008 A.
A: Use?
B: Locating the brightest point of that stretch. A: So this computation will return 14.53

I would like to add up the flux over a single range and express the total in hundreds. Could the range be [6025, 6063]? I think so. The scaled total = 2.08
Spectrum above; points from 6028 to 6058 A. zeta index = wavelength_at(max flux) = 6039.0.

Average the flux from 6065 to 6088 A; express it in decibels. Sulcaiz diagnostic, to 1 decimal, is 11.5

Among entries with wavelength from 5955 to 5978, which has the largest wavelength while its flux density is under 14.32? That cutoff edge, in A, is 5976.5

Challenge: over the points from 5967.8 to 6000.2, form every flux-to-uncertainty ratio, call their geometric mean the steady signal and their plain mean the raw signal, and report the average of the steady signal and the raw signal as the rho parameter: 23.7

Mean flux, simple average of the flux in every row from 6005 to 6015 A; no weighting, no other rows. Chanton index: 13.8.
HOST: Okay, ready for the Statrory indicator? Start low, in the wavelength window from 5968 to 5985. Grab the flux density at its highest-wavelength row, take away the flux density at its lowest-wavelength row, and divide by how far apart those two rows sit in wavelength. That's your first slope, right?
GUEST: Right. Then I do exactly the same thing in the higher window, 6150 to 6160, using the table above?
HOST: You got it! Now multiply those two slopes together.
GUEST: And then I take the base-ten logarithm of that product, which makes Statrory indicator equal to -2.47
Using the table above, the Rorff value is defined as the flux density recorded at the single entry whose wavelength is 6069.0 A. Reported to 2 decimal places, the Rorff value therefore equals 14.05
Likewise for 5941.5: 14.48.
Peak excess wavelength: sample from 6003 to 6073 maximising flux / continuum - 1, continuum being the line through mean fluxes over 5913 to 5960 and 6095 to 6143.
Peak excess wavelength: 6021.5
